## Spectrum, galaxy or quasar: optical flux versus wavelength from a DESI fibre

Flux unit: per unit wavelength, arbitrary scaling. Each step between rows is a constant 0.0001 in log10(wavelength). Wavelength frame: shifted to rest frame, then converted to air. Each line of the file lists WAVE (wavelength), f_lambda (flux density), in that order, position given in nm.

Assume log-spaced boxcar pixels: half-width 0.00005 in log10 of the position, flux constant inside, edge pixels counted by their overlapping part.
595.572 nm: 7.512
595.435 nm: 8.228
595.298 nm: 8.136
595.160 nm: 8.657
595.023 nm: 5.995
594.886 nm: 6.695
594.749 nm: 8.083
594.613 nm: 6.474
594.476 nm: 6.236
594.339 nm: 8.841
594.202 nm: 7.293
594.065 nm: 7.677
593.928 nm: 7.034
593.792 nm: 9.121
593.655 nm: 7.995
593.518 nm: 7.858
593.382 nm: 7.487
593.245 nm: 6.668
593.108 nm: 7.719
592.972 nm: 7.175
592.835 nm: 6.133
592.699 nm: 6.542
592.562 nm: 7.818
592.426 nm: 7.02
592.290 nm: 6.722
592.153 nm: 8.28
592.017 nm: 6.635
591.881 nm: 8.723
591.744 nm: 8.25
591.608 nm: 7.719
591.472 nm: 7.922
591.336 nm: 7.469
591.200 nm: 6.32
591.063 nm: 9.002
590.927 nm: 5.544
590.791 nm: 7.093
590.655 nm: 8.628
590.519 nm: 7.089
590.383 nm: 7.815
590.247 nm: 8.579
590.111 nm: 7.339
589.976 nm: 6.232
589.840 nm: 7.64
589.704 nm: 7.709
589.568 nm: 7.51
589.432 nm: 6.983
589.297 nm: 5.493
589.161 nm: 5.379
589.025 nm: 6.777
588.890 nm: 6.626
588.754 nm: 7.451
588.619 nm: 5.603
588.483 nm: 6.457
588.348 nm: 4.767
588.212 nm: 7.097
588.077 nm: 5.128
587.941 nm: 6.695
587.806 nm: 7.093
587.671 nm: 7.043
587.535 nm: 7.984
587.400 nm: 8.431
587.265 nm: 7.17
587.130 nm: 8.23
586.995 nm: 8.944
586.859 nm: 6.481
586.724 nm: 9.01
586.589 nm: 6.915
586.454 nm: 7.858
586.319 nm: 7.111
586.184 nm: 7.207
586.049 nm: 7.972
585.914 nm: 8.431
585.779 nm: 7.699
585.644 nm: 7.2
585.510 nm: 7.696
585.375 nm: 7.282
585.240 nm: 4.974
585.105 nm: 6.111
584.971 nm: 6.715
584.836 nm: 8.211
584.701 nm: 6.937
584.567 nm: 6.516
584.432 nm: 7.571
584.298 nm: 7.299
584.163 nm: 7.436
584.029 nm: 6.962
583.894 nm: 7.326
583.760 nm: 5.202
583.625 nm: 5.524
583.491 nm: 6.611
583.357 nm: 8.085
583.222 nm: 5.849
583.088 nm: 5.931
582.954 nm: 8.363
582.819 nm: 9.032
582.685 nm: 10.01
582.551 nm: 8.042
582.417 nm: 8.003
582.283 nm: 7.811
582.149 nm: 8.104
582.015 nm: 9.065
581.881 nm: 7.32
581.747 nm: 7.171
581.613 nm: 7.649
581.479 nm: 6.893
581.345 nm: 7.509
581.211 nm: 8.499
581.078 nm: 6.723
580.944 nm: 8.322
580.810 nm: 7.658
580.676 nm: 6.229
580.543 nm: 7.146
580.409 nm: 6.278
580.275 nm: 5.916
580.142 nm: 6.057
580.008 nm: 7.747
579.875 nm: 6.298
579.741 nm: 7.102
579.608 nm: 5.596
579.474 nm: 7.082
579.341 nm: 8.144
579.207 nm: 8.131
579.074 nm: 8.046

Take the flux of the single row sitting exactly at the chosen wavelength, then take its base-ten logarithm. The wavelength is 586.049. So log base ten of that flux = 0.902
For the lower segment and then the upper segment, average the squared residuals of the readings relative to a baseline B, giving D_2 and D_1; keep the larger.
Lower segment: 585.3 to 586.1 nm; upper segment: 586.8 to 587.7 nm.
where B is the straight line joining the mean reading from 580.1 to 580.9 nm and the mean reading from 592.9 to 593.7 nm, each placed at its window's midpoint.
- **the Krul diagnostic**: 1.2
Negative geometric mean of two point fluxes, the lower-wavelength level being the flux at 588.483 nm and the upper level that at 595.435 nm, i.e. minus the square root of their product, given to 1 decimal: -7.3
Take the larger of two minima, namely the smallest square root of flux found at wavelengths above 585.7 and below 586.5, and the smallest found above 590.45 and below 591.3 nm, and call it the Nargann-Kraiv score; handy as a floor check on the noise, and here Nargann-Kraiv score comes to 2.67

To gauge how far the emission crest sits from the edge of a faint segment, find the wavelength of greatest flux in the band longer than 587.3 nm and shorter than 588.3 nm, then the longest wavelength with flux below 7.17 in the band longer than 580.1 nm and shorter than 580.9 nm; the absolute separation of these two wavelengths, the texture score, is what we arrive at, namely 6.72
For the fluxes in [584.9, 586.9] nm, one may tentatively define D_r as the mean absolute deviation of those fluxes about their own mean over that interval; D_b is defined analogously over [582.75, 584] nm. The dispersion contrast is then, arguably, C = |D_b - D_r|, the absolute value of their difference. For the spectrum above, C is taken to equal 0.48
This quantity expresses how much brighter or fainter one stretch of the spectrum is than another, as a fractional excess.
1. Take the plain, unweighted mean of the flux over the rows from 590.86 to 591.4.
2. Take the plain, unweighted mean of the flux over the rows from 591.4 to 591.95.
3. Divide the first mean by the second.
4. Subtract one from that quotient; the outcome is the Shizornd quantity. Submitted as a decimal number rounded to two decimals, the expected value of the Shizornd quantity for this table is -0.13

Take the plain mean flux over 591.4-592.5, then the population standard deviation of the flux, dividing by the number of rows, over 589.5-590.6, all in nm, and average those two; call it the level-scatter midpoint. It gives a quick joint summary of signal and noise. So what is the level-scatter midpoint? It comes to 4.14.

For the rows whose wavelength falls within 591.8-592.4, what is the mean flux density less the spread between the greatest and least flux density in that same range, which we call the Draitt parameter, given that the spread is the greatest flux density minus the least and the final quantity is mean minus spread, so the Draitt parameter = 5.5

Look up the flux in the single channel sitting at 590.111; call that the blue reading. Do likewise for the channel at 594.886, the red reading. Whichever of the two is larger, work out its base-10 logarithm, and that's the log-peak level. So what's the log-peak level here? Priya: 0.87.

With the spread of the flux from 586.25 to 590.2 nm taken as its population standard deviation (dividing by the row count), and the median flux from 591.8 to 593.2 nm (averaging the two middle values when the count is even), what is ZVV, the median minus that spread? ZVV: 6.1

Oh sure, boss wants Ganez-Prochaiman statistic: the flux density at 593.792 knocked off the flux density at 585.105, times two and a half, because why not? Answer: -7.5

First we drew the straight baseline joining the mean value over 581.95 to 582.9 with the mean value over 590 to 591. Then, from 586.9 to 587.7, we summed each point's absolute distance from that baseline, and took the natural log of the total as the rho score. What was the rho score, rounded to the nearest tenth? 1.3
